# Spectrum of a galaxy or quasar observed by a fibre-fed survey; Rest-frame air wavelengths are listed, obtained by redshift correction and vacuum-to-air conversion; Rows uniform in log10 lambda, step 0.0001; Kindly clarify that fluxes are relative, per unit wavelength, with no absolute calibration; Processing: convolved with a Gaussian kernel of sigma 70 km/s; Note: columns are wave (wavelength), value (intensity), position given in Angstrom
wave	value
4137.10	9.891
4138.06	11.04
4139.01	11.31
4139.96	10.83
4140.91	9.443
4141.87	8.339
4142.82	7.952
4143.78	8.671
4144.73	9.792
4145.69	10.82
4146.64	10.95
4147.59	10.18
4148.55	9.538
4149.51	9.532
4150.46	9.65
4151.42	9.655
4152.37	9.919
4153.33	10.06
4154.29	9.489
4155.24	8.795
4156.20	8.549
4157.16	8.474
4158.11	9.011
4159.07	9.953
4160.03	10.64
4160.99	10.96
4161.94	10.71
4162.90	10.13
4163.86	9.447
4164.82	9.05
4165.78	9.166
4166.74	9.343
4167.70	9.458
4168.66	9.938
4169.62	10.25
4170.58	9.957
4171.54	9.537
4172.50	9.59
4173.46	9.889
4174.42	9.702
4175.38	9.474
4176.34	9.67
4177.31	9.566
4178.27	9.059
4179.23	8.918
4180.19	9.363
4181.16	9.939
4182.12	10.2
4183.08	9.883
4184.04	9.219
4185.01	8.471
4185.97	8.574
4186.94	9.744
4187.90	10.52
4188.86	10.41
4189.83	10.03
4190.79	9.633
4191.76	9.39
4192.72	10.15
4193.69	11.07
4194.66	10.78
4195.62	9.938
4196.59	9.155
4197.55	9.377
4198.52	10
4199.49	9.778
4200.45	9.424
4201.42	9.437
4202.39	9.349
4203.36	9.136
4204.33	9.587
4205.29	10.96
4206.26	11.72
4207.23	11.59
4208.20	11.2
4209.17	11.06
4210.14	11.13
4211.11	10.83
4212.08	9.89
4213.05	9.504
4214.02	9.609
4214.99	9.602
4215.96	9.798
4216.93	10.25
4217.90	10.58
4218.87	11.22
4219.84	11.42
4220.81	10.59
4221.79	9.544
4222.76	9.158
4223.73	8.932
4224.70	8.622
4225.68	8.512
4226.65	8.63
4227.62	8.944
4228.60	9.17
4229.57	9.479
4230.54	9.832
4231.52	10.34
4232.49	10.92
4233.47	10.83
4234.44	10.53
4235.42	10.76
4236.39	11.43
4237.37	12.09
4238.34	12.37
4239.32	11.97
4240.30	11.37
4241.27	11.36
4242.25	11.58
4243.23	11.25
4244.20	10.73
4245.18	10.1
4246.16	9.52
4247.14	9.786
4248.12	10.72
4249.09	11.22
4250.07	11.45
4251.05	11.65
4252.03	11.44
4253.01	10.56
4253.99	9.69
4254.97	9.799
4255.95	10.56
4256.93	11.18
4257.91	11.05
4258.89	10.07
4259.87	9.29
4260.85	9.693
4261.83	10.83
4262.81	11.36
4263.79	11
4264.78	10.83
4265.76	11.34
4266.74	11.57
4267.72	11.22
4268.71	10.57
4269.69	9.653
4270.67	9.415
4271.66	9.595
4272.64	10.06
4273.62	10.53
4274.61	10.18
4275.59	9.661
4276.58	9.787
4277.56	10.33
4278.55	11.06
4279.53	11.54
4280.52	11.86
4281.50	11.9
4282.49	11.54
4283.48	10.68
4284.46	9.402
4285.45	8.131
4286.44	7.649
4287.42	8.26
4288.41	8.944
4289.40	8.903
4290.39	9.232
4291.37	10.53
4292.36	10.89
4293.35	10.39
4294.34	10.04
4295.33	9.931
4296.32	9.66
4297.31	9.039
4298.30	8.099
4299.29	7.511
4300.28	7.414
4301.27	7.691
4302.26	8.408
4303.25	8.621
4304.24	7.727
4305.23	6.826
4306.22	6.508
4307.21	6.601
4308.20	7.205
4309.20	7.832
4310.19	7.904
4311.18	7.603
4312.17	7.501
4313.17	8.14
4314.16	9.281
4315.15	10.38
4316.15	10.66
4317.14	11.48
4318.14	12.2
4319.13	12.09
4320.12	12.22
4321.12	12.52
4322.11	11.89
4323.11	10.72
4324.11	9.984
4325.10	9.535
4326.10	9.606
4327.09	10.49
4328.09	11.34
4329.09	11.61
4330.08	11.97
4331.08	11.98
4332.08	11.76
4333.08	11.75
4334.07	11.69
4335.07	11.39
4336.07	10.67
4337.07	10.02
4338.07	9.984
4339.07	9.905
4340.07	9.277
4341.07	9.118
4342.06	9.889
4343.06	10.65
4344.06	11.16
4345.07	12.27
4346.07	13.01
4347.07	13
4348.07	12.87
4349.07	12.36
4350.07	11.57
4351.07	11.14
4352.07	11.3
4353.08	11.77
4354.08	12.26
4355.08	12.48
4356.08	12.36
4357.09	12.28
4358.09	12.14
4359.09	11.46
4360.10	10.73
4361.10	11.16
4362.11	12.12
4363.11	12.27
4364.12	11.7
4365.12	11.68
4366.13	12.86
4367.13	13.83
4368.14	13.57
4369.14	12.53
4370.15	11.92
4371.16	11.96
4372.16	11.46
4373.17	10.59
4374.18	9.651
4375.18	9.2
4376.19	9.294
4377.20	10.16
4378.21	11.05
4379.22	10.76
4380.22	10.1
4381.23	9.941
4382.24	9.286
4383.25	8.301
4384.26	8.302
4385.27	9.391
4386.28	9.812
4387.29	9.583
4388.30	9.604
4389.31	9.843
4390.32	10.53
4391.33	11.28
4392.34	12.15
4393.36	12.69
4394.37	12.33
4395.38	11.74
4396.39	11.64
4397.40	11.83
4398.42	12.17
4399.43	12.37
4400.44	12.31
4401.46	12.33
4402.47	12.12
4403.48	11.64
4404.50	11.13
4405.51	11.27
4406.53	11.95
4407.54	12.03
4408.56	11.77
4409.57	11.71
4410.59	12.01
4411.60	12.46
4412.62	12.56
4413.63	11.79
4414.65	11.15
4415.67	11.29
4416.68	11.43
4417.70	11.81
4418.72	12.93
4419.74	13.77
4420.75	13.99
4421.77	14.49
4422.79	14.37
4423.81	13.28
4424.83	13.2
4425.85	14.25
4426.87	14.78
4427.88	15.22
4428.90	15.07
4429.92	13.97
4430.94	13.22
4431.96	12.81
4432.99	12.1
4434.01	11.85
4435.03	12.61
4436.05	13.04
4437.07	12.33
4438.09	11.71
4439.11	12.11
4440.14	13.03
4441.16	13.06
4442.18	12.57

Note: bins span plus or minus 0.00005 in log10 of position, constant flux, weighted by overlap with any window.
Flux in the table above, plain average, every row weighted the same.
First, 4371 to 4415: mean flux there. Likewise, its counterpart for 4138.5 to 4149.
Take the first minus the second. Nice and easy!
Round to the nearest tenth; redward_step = 1.2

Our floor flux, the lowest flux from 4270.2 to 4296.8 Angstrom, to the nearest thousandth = 7.649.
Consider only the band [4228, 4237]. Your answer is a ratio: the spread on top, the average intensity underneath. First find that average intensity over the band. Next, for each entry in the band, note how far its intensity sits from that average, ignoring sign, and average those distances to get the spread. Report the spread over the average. 0.057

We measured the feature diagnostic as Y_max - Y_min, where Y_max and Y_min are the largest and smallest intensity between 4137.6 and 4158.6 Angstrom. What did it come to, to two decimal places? 3.36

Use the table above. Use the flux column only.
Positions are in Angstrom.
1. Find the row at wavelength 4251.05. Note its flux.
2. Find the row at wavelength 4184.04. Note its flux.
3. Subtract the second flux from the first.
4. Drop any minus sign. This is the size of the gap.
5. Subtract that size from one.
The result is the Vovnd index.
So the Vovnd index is -1.4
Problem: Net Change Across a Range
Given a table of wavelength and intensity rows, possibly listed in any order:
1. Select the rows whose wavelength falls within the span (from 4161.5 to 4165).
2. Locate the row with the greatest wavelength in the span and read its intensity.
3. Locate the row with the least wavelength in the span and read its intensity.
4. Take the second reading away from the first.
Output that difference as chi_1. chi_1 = -1.7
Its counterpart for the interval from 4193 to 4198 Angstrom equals -1.7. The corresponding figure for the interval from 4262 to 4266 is 0.0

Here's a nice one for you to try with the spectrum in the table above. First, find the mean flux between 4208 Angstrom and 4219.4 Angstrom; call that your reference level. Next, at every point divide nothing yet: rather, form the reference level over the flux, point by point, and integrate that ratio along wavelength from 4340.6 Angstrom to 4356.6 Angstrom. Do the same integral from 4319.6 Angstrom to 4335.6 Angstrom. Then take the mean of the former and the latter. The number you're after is 14.6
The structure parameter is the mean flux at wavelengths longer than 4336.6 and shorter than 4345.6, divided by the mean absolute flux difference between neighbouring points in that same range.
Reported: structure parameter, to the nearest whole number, 20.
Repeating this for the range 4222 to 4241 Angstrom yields 29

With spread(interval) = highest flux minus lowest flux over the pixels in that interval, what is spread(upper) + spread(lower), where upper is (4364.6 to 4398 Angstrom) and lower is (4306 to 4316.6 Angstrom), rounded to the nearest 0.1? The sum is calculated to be 9.7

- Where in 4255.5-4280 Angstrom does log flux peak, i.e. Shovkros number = 4266.74 Angstrom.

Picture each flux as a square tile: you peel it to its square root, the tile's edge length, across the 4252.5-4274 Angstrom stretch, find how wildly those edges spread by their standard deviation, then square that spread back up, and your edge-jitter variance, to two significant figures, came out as 0.012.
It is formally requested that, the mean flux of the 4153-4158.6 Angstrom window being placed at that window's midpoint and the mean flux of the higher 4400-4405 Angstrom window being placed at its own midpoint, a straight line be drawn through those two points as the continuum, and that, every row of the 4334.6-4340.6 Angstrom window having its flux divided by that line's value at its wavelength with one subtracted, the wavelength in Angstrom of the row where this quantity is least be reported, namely 4340.07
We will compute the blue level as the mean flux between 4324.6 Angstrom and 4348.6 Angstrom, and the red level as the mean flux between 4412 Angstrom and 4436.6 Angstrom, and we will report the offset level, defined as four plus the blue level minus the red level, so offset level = 1.92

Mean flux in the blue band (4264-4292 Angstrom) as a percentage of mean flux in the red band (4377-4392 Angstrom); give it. 103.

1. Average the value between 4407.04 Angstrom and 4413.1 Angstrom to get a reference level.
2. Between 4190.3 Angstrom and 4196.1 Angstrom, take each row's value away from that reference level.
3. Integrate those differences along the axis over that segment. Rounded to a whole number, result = 11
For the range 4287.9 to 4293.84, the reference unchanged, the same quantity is 13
